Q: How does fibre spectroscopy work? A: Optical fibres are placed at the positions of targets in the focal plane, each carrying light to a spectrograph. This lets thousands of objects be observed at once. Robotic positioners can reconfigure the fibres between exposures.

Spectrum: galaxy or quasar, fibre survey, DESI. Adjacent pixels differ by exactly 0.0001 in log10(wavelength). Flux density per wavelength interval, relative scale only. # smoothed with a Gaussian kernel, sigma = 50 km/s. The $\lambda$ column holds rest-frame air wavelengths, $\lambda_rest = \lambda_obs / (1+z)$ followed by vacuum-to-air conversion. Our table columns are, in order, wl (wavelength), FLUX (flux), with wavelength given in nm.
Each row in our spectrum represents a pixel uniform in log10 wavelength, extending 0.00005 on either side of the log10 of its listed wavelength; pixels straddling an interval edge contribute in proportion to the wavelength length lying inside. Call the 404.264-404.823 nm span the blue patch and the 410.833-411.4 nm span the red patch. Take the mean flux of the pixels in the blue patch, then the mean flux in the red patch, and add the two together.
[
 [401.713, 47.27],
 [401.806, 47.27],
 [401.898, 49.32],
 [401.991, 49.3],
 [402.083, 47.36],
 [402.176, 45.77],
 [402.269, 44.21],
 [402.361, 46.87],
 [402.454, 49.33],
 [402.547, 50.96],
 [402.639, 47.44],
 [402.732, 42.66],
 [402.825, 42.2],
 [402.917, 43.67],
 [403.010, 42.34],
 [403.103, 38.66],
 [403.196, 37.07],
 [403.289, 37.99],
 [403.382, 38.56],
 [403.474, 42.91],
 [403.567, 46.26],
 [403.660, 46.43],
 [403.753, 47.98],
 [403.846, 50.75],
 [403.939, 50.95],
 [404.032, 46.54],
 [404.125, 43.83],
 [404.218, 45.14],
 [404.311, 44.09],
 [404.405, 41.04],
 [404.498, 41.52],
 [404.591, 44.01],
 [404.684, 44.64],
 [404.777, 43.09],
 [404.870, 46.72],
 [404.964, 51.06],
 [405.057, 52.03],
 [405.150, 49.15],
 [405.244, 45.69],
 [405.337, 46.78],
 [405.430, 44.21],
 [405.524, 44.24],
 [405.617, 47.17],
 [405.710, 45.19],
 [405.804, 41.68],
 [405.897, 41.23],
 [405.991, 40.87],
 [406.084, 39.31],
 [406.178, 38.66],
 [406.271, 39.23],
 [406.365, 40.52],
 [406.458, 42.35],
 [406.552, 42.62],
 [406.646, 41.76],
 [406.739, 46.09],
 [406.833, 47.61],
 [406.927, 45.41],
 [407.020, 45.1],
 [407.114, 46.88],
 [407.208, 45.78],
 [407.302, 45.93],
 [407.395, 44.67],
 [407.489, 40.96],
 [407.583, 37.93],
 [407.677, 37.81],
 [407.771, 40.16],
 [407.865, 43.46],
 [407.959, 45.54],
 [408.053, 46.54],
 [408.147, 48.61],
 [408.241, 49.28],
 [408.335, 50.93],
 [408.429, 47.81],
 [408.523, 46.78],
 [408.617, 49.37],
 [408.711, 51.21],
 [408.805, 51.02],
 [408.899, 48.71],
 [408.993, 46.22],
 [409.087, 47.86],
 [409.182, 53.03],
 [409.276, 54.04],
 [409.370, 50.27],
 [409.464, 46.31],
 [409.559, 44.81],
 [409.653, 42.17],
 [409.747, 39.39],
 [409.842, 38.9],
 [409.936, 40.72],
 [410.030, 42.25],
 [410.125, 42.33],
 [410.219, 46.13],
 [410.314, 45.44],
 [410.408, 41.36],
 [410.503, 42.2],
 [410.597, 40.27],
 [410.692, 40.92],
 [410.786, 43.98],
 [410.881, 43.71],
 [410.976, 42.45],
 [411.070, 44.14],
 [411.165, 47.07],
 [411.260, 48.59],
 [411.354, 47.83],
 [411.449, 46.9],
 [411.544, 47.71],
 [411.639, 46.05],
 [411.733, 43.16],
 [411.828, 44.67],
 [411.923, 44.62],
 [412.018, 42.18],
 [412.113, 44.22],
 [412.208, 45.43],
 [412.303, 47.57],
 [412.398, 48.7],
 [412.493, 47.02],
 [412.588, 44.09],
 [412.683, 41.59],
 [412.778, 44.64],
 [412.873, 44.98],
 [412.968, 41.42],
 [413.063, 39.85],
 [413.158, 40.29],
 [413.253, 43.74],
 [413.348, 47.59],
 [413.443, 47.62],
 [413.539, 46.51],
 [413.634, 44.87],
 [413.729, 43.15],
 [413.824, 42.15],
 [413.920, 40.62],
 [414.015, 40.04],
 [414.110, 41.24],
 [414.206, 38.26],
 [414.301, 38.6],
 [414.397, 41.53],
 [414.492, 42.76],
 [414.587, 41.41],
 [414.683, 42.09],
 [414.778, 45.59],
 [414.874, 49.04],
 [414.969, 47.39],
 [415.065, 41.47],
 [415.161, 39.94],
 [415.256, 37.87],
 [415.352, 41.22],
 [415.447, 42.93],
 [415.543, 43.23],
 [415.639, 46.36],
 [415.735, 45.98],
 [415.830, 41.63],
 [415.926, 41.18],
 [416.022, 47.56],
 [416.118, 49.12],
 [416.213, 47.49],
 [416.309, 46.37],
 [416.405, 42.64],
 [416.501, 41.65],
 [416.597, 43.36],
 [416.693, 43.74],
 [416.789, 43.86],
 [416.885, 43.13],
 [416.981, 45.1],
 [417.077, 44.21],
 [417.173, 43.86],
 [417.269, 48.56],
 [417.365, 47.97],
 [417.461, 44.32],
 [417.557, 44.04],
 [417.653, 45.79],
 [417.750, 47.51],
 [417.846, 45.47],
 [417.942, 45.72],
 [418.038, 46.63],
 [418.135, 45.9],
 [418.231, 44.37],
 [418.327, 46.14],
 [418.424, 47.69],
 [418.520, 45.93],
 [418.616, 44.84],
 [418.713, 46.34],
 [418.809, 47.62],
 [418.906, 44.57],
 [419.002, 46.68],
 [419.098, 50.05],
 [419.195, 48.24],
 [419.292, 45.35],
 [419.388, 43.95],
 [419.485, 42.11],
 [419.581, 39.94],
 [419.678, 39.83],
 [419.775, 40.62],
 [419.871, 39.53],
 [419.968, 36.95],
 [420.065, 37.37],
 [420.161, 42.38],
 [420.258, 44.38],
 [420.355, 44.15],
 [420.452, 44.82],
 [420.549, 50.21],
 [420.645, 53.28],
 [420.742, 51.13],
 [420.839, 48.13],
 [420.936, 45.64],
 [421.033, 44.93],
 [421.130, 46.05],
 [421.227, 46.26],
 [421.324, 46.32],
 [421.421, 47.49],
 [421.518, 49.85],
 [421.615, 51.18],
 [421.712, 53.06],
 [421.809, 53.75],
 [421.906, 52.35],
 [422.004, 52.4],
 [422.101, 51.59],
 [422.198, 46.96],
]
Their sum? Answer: 88.7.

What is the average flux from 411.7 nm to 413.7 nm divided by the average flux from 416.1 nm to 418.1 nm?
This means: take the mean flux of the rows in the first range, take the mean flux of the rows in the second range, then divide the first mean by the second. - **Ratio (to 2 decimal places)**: 0.98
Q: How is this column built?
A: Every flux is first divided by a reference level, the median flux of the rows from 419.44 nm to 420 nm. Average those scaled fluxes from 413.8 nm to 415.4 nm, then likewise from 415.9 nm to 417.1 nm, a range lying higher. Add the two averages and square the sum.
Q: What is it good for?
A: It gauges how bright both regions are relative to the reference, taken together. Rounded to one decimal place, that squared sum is 4.7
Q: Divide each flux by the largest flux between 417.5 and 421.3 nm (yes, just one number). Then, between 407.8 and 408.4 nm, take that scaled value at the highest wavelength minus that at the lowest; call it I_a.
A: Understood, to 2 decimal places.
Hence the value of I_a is 0.14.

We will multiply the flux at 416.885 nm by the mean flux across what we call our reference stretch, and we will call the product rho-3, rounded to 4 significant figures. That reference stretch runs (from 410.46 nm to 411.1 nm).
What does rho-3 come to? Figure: 1834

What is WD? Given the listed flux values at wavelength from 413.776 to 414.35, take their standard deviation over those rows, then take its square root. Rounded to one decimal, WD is 1.2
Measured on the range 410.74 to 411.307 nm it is 1.5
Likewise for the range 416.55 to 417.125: 0.8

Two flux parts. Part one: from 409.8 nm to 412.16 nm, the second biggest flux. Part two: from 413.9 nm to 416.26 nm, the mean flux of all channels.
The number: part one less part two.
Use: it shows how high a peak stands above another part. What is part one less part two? 4.8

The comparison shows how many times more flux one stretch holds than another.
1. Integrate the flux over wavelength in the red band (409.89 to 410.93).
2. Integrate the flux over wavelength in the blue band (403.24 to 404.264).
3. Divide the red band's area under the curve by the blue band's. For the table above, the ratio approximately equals 0.96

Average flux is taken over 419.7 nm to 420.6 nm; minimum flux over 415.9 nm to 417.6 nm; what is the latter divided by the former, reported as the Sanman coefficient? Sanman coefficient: 0.97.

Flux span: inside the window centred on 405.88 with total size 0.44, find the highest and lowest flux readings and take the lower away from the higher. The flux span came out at 5.9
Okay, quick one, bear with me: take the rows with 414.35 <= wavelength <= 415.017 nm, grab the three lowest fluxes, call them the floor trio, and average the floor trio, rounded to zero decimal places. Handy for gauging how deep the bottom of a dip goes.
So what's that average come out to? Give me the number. 42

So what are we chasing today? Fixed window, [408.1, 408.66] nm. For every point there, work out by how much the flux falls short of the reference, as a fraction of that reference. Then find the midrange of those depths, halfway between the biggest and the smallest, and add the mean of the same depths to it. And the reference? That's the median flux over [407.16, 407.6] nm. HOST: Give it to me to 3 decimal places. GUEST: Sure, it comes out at -0.186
